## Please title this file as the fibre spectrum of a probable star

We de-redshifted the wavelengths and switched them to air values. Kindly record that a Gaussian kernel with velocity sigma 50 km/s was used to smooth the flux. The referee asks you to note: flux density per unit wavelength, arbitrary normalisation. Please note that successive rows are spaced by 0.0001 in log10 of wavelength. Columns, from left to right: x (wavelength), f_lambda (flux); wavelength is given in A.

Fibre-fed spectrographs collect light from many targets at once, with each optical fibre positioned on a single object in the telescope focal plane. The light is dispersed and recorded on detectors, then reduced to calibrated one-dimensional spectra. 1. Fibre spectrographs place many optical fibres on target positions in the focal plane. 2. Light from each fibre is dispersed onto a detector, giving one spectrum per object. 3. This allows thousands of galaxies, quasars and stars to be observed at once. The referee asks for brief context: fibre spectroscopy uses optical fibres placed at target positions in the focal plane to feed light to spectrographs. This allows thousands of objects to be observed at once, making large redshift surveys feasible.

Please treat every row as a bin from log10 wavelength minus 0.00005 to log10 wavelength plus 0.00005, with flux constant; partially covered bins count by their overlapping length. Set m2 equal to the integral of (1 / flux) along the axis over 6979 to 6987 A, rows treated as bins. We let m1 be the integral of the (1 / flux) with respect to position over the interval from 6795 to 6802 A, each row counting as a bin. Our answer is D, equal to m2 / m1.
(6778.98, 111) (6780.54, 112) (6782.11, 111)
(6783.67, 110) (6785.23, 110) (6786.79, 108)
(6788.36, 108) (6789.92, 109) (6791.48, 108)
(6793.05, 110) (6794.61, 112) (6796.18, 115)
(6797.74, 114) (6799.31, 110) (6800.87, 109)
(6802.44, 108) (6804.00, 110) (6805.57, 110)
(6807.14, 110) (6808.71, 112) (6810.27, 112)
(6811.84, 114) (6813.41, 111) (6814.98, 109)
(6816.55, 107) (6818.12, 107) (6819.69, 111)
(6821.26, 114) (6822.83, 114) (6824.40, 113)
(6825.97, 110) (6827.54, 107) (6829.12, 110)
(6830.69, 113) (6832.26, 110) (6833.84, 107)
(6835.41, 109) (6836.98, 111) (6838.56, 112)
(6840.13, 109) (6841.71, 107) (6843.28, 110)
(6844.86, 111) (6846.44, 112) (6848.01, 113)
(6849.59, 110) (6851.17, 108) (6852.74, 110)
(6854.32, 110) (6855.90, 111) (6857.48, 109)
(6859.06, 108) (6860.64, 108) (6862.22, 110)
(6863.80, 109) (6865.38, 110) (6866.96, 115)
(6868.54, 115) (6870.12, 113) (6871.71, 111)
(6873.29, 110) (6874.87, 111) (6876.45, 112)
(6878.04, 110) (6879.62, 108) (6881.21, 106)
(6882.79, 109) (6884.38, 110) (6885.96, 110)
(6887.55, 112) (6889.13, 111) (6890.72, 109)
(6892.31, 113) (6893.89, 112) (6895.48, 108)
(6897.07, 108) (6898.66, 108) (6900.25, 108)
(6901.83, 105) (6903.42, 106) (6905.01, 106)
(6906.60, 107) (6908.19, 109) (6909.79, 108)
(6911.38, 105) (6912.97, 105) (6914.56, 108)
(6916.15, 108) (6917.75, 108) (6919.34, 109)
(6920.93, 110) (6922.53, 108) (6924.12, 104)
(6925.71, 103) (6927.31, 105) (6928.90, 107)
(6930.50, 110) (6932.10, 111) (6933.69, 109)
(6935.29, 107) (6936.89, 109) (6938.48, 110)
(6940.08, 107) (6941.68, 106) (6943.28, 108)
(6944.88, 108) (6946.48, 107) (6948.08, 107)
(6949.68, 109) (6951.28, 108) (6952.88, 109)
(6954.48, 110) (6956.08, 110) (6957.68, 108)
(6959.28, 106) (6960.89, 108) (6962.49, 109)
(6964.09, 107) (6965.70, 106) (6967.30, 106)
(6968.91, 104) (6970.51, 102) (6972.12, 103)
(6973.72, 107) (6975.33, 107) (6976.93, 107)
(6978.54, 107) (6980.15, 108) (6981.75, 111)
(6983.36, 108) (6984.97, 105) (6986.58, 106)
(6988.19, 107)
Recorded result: 1.2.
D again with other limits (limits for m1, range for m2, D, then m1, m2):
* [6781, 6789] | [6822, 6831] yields 1.1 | 0.073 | 0.081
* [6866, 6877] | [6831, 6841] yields 0.9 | 0.098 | 0.091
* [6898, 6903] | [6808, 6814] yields 1.1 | 0.047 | 0.053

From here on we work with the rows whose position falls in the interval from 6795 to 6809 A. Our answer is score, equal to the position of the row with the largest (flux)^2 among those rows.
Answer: 6796.18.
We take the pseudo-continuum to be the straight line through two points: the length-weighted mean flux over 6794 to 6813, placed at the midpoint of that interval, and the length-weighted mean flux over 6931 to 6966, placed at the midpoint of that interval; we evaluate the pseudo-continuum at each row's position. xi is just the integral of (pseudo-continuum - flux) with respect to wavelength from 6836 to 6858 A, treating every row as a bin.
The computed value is 3.5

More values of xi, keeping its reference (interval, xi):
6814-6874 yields 5.8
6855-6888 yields -15.5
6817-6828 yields 0.6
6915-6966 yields 24.6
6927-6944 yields 4.7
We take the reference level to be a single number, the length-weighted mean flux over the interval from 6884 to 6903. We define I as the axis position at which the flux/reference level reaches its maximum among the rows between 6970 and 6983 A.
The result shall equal 6981.75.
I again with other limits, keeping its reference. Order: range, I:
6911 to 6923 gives 6920.93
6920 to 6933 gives 6932.10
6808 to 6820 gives 6811.84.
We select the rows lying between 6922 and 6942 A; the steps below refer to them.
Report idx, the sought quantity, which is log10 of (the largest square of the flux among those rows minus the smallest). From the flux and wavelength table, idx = 3.23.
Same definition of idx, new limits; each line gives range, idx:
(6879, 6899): 3.19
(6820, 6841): 3.19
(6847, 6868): 3.19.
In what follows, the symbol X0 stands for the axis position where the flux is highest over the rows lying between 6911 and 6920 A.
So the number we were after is 6919.34 A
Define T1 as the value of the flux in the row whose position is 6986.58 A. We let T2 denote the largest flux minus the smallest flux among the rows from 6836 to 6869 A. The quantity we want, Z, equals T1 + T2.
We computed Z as 114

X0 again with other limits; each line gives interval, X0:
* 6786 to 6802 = 6796.18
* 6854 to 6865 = 6855.90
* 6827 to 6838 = 6830.69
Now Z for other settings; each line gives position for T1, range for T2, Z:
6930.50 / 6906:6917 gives 114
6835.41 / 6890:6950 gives 119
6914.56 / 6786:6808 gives 115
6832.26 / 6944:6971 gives 118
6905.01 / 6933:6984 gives 115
